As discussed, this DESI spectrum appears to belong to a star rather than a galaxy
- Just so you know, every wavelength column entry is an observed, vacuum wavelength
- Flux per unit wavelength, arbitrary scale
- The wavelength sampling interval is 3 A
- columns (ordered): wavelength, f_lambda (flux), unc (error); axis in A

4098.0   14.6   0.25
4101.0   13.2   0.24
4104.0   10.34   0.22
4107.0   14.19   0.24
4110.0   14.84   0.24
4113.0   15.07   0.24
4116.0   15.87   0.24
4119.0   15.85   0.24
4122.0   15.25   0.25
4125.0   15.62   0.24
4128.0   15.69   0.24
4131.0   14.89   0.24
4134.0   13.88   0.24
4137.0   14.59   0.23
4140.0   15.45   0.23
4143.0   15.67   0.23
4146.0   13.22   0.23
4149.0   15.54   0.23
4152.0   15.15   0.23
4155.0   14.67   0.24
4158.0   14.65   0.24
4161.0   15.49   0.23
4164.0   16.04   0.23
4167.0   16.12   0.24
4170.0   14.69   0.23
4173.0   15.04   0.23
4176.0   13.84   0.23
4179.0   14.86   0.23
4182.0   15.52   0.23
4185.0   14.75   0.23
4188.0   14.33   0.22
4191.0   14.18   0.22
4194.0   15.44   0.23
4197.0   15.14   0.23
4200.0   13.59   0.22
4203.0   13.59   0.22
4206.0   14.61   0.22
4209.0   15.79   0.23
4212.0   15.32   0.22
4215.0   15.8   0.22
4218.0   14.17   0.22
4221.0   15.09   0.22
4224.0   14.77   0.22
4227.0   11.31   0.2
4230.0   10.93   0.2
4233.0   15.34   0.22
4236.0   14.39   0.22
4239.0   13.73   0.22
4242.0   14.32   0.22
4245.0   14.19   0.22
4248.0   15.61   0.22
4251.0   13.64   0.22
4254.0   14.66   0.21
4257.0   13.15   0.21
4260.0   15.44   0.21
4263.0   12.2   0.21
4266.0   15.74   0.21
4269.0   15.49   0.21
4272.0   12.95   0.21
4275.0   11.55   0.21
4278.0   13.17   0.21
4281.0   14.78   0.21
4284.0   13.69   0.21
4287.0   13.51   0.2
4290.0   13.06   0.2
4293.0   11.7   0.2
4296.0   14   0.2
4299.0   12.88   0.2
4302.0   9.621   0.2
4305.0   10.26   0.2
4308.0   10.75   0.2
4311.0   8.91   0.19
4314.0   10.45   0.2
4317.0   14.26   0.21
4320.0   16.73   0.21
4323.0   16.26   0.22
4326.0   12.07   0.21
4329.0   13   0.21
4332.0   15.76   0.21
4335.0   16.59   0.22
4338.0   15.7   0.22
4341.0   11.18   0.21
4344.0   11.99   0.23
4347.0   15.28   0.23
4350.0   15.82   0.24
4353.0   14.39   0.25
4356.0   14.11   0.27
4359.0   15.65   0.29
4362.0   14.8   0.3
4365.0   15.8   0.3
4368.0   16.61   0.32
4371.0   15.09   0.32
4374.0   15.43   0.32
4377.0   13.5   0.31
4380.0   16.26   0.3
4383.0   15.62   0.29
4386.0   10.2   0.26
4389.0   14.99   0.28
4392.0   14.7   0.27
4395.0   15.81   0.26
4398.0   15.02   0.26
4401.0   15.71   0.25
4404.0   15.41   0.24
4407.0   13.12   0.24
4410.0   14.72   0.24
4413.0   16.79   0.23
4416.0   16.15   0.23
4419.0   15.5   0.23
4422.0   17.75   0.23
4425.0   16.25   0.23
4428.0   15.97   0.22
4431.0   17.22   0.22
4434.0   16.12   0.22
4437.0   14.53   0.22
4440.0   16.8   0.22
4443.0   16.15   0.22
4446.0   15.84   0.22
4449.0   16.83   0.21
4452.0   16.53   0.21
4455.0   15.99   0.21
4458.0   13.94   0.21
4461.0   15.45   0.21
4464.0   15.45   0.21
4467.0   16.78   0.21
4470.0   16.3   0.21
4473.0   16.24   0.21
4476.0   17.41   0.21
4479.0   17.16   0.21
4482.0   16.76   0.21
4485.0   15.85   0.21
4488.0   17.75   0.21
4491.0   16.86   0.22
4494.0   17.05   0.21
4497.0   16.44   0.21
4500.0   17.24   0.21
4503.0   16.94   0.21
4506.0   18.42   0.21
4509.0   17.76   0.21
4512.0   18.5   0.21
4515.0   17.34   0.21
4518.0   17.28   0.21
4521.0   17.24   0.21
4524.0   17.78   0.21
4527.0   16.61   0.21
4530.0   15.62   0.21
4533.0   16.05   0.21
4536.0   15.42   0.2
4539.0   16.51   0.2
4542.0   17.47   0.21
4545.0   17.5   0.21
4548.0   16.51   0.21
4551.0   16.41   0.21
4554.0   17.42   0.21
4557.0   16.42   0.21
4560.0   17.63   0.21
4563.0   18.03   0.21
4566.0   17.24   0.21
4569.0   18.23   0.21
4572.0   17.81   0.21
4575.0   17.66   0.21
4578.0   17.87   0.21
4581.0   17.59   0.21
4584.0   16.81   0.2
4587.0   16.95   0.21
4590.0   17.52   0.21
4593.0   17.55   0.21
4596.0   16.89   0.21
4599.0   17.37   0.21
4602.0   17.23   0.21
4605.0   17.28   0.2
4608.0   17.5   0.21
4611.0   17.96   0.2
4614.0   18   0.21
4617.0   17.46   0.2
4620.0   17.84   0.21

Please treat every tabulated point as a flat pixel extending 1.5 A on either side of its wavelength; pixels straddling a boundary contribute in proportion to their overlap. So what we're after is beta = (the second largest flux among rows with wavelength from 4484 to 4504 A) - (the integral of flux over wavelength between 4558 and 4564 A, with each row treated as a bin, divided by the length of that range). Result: -0.5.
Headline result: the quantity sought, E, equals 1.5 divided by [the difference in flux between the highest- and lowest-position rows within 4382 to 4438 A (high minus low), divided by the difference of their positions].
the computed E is -74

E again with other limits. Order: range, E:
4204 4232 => -10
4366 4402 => -55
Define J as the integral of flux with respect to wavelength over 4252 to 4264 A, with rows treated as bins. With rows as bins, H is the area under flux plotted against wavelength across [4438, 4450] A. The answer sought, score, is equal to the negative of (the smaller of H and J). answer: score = -167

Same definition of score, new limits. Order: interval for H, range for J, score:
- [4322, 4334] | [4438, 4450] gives -171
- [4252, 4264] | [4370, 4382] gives -167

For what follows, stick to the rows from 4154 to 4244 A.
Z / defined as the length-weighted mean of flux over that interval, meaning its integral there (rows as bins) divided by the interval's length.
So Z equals 14.6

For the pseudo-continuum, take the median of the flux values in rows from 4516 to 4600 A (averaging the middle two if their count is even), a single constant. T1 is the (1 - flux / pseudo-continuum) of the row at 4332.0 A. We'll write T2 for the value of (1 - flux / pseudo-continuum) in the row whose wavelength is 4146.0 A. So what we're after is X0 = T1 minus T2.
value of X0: -0.15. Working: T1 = 0.09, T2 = 0.24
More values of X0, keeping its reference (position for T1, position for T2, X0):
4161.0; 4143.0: 0.01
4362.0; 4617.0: 0.15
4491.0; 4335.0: -0.02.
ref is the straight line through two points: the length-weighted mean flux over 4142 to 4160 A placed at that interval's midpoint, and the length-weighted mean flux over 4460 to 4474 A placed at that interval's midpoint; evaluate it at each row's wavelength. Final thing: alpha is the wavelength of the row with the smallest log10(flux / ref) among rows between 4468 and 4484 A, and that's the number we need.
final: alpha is 4473.0 A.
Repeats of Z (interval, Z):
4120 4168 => 15.1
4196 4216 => 14.8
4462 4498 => 16.7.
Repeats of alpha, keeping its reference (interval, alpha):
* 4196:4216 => 4203.0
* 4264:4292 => 4275.0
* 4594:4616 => 4596.0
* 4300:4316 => 4311.0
